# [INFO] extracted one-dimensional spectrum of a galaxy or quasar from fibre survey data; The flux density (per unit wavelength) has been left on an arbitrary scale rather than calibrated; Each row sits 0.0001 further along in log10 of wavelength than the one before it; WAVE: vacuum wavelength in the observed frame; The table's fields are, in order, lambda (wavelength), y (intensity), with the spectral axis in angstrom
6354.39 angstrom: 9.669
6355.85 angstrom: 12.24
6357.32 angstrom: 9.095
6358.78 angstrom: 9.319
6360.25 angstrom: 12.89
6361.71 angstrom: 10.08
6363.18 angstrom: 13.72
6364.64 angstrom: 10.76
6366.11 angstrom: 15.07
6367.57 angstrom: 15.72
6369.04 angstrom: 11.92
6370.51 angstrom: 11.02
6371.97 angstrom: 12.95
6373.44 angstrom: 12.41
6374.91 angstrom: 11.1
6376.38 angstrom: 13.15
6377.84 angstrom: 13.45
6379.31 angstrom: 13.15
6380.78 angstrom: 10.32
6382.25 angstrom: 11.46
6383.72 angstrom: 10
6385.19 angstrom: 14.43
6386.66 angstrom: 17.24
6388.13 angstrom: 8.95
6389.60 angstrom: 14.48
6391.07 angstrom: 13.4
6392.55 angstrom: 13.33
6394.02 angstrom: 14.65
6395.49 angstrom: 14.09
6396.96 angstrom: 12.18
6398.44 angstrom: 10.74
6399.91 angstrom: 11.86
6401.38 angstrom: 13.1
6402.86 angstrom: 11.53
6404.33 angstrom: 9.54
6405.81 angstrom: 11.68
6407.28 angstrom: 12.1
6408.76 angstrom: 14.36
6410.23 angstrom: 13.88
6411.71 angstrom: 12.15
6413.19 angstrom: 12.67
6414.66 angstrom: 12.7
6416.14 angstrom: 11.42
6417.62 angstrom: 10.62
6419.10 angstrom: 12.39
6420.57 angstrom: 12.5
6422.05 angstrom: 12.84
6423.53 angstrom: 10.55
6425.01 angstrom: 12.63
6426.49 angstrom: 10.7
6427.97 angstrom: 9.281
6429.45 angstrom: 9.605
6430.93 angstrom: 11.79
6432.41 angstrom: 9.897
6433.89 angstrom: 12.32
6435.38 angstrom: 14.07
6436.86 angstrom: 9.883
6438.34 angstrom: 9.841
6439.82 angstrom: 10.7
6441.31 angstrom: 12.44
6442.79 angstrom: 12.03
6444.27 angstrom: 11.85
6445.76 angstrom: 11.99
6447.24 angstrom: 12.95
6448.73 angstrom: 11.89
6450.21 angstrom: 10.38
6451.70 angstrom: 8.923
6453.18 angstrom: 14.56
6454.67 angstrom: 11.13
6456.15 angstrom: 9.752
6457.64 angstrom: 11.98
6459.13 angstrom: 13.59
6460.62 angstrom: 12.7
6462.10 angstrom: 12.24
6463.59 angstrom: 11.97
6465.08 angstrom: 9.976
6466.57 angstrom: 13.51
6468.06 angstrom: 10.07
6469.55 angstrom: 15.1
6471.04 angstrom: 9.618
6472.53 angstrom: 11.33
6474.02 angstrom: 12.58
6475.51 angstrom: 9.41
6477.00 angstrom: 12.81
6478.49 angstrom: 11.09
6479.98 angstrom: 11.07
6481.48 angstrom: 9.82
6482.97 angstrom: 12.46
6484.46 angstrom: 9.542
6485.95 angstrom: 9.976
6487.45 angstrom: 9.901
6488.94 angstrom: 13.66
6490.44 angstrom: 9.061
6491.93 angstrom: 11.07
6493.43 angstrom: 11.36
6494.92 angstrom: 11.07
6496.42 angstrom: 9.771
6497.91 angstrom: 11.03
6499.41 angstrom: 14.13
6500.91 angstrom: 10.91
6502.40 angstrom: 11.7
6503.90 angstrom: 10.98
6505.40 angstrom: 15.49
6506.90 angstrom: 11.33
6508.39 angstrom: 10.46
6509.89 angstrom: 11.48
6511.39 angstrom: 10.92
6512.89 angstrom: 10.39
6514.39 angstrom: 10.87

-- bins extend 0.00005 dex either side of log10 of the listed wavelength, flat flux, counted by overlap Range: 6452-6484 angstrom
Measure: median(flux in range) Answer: 11.97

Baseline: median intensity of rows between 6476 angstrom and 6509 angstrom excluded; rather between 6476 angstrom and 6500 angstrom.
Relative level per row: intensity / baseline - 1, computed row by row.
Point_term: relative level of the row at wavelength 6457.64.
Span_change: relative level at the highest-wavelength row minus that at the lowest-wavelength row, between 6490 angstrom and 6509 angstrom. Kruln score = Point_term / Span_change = 0.65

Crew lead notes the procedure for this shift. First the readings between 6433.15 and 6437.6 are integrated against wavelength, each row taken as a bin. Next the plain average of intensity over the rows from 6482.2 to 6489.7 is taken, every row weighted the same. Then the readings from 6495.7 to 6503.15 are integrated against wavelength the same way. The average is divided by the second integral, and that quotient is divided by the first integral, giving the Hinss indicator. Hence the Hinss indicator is 0.0024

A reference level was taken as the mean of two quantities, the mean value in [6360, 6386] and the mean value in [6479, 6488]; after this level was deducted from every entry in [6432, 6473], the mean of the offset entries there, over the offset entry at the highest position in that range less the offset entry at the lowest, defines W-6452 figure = 0.2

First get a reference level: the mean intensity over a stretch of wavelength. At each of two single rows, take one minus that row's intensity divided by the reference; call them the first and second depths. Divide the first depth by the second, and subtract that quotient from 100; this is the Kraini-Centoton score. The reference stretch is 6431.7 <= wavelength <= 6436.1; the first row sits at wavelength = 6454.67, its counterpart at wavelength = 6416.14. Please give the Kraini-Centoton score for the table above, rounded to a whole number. 99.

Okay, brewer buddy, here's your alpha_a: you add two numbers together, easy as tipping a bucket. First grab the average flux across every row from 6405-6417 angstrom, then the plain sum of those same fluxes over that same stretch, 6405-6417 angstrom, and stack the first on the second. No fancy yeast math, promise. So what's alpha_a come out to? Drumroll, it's 114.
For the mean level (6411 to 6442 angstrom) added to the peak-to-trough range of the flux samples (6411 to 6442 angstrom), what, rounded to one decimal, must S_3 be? 16.3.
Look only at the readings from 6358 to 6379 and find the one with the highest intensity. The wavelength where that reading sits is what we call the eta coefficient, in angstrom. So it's 6367.57 angstrom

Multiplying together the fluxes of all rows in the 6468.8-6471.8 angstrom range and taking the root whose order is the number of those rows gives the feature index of 12.1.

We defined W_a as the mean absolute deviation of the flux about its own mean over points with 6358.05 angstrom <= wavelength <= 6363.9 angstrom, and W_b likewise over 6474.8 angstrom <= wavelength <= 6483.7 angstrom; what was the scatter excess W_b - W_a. -0.8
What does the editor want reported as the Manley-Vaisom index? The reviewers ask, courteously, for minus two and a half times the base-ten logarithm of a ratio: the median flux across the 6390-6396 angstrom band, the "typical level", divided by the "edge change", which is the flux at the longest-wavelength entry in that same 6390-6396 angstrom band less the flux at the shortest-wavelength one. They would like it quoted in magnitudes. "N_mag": -3.2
